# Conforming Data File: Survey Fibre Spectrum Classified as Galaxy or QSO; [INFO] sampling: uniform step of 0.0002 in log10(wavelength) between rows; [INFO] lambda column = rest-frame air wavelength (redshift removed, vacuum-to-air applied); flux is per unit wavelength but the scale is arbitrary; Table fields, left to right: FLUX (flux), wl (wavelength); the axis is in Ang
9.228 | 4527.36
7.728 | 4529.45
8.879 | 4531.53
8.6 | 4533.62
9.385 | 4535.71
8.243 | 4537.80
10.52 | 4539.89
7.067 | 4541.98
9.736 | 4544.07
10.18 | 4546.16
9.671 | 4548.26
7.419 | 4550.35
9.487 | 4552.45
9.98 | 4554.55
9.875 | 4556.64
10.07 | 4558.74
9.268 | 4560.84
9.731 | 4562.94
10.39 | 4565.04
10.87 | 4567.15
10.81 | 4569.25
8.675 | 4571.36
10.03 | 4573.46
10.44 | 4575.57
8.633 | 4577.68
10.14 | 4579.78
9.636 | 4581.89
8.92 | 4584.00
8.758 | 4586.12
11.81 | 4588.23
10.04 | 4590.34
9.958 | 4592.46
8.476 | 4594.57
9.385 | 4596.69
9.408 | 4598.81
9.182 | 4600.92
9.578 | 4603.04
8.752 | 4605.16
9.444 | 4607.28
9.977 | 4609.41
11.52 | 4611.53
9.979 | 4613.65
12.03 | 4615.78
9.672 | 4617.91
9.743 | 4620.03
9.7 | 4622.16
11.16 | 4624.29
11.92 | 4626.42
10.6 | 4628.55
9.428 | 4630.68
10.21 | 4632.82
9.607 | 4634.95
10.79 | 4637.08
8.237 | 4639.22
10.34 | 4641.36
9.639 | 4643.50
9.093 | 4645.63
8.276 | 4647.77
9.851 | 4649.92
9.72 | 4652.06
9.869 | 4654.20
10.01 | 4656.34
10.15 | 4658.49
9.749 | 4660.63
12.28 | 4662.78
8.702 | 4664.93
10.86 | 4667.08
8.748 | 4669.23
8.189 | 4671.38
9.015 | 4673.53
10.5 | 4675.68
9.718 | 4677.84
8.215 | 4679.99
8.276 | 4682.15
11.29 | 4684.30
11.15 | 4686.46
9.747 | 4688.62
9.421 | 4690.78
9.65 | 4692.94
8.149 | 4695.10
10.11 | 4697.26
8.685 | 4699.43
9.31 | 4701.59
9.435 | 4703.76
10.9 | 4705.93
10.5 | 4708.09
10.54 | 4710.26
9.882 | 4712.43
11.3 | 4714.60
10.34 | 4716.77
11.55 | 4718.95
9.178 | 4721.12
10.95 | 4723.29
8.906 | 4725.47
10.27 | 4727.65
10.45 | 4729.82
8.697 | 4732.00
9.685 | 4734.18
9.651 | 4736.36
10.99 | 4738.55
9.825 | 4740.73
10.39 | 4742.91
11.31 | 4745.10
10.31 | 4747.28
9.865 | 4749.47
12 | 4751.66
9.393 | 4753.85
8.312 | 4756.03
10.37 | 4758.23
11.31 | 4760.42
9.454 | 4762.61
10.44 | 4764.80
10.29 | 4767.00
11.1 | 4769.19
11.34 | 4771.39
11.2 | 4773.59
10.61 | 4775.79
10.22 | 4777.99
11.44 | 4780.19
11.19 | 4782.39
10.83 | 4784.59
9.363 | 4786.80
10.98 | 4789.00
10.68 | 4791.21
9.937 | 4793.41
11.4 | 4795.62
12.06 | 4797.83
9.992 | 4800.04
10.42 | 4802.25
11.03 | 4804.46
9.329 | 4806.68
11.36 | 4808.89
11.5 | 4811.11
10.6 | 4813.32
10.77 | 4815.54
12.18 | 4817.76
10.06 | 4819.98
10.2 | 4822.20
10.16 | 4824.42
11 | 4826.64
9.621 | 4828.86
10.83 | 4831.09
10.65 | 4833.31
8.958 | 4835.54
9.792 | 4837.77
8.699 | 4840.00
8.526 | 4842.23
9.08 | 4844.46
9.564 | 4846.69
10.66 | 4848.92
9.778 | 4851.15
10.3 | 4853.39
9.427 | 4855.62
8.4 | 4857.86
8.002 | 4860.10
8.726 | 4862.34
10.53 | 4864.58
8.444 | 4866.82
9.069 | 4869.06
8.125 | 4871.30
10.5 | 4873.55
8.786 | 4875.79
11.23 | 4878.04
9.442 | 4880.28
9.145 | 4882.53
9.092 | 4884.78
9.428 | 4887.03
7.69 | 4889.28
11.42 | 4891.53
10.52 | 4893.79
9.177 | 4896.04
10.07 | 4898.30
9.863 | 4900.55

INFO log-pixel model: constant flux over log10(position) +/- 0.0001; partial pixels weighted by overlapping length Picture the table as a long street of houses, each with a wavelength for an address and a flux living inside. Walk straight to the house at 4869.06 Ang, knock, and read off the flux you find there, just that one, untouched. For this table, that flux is 9.069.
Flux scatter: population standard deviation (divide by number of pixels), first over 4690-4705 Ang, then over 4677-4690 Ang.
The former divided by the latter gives 0.5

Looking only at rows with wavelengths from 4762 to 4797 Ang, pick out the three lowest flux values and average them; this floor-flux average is 9.6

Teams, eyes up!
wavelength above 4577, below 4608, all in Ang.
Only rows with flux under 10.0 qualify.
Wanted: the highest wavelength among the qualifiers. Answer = 4607.28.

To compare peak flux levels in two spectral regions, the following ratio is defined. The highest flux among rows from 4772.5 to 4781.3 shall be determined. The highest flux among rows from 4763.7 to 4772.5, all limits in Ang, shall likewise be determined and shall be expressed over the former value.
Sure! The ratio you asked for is 0.99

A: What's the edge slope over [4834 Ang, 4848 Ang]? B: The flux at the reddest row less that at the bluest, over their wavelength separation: 0.054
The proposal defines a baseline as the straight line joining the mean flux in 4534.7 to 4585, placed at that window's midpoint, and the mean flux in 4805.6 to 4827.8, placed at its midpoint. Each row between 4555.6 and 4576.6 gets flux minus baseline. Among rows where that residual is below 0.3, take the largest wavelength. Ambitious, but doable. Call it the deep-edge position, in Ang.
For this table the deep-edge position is 4571.36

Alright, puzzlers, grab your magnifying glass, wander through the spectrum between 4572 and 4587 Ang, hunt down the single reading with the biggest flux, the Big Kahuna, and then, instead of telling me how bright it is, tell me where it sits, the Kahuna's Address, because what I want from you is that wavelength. 4575.57 Ang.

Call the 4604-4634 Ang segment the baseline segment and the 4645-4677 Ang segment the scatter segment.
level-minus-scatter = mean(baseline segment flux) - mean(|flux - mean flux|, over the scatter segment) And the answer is 9.5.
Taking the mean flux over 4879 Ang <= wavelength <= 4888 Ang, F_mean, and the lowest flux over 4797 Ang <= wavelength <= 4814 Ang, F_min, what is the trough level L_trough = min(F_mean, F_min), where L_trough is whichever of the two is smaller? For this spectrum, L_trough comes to 9.3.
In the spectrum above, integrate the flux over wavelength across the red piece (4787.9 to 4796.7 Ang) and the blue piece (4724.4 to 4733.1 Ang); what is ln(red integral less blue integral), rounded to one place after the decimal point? 2.4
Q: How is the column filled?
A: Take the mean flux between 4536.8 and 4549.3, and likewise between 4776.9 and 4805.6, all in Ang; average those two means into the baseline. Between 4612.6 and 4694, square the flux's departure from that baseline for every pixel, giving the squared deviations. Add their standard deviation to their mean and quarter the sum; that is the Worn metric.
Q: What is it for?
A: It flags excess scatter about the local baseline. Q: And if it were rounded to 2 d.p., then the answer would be 0.63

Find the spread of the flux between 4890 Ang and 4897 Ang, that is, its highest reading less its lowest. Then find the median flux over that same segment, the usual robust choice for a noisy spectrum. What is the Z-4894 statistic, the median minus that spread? 8.3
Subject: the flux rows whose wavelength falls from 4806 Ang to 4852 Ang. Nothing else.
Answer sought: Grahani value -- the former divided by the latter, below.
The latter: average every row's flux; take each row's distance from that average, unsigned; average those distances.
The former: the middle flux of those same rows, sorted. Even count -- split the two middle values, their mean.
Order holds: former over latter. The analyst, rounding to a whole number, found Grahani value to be 13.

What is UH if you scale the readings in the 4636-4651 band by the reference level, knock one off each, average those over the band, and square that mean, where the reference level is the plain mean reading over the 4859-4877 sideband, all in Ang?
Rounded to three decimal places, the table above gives 0.002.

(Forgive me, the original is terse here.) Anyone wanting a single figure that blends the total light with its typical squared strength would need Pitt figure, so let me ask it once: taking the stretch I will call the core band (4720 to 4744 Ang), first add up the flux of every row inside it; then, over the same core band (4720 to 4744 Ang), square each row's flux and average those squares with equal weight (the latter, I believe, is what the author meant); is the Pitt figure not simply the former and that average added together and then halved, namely 104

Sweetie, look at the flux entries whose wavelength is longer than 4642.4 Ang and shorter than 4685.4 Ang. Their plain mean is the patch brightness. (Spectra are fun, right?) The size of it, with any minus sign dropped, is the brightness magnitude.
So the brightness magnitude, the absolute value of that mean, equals 9.6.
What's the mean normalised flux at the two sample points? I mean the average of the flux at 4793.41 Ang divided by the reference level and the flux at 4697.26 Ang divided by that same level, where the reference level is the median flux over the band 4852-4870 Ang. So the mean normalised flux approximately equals 1.13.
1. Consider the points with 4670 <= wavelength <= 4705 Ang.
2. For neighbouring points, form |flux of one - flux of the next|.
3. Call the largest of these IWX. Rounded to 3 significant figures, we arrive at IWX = 3.01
